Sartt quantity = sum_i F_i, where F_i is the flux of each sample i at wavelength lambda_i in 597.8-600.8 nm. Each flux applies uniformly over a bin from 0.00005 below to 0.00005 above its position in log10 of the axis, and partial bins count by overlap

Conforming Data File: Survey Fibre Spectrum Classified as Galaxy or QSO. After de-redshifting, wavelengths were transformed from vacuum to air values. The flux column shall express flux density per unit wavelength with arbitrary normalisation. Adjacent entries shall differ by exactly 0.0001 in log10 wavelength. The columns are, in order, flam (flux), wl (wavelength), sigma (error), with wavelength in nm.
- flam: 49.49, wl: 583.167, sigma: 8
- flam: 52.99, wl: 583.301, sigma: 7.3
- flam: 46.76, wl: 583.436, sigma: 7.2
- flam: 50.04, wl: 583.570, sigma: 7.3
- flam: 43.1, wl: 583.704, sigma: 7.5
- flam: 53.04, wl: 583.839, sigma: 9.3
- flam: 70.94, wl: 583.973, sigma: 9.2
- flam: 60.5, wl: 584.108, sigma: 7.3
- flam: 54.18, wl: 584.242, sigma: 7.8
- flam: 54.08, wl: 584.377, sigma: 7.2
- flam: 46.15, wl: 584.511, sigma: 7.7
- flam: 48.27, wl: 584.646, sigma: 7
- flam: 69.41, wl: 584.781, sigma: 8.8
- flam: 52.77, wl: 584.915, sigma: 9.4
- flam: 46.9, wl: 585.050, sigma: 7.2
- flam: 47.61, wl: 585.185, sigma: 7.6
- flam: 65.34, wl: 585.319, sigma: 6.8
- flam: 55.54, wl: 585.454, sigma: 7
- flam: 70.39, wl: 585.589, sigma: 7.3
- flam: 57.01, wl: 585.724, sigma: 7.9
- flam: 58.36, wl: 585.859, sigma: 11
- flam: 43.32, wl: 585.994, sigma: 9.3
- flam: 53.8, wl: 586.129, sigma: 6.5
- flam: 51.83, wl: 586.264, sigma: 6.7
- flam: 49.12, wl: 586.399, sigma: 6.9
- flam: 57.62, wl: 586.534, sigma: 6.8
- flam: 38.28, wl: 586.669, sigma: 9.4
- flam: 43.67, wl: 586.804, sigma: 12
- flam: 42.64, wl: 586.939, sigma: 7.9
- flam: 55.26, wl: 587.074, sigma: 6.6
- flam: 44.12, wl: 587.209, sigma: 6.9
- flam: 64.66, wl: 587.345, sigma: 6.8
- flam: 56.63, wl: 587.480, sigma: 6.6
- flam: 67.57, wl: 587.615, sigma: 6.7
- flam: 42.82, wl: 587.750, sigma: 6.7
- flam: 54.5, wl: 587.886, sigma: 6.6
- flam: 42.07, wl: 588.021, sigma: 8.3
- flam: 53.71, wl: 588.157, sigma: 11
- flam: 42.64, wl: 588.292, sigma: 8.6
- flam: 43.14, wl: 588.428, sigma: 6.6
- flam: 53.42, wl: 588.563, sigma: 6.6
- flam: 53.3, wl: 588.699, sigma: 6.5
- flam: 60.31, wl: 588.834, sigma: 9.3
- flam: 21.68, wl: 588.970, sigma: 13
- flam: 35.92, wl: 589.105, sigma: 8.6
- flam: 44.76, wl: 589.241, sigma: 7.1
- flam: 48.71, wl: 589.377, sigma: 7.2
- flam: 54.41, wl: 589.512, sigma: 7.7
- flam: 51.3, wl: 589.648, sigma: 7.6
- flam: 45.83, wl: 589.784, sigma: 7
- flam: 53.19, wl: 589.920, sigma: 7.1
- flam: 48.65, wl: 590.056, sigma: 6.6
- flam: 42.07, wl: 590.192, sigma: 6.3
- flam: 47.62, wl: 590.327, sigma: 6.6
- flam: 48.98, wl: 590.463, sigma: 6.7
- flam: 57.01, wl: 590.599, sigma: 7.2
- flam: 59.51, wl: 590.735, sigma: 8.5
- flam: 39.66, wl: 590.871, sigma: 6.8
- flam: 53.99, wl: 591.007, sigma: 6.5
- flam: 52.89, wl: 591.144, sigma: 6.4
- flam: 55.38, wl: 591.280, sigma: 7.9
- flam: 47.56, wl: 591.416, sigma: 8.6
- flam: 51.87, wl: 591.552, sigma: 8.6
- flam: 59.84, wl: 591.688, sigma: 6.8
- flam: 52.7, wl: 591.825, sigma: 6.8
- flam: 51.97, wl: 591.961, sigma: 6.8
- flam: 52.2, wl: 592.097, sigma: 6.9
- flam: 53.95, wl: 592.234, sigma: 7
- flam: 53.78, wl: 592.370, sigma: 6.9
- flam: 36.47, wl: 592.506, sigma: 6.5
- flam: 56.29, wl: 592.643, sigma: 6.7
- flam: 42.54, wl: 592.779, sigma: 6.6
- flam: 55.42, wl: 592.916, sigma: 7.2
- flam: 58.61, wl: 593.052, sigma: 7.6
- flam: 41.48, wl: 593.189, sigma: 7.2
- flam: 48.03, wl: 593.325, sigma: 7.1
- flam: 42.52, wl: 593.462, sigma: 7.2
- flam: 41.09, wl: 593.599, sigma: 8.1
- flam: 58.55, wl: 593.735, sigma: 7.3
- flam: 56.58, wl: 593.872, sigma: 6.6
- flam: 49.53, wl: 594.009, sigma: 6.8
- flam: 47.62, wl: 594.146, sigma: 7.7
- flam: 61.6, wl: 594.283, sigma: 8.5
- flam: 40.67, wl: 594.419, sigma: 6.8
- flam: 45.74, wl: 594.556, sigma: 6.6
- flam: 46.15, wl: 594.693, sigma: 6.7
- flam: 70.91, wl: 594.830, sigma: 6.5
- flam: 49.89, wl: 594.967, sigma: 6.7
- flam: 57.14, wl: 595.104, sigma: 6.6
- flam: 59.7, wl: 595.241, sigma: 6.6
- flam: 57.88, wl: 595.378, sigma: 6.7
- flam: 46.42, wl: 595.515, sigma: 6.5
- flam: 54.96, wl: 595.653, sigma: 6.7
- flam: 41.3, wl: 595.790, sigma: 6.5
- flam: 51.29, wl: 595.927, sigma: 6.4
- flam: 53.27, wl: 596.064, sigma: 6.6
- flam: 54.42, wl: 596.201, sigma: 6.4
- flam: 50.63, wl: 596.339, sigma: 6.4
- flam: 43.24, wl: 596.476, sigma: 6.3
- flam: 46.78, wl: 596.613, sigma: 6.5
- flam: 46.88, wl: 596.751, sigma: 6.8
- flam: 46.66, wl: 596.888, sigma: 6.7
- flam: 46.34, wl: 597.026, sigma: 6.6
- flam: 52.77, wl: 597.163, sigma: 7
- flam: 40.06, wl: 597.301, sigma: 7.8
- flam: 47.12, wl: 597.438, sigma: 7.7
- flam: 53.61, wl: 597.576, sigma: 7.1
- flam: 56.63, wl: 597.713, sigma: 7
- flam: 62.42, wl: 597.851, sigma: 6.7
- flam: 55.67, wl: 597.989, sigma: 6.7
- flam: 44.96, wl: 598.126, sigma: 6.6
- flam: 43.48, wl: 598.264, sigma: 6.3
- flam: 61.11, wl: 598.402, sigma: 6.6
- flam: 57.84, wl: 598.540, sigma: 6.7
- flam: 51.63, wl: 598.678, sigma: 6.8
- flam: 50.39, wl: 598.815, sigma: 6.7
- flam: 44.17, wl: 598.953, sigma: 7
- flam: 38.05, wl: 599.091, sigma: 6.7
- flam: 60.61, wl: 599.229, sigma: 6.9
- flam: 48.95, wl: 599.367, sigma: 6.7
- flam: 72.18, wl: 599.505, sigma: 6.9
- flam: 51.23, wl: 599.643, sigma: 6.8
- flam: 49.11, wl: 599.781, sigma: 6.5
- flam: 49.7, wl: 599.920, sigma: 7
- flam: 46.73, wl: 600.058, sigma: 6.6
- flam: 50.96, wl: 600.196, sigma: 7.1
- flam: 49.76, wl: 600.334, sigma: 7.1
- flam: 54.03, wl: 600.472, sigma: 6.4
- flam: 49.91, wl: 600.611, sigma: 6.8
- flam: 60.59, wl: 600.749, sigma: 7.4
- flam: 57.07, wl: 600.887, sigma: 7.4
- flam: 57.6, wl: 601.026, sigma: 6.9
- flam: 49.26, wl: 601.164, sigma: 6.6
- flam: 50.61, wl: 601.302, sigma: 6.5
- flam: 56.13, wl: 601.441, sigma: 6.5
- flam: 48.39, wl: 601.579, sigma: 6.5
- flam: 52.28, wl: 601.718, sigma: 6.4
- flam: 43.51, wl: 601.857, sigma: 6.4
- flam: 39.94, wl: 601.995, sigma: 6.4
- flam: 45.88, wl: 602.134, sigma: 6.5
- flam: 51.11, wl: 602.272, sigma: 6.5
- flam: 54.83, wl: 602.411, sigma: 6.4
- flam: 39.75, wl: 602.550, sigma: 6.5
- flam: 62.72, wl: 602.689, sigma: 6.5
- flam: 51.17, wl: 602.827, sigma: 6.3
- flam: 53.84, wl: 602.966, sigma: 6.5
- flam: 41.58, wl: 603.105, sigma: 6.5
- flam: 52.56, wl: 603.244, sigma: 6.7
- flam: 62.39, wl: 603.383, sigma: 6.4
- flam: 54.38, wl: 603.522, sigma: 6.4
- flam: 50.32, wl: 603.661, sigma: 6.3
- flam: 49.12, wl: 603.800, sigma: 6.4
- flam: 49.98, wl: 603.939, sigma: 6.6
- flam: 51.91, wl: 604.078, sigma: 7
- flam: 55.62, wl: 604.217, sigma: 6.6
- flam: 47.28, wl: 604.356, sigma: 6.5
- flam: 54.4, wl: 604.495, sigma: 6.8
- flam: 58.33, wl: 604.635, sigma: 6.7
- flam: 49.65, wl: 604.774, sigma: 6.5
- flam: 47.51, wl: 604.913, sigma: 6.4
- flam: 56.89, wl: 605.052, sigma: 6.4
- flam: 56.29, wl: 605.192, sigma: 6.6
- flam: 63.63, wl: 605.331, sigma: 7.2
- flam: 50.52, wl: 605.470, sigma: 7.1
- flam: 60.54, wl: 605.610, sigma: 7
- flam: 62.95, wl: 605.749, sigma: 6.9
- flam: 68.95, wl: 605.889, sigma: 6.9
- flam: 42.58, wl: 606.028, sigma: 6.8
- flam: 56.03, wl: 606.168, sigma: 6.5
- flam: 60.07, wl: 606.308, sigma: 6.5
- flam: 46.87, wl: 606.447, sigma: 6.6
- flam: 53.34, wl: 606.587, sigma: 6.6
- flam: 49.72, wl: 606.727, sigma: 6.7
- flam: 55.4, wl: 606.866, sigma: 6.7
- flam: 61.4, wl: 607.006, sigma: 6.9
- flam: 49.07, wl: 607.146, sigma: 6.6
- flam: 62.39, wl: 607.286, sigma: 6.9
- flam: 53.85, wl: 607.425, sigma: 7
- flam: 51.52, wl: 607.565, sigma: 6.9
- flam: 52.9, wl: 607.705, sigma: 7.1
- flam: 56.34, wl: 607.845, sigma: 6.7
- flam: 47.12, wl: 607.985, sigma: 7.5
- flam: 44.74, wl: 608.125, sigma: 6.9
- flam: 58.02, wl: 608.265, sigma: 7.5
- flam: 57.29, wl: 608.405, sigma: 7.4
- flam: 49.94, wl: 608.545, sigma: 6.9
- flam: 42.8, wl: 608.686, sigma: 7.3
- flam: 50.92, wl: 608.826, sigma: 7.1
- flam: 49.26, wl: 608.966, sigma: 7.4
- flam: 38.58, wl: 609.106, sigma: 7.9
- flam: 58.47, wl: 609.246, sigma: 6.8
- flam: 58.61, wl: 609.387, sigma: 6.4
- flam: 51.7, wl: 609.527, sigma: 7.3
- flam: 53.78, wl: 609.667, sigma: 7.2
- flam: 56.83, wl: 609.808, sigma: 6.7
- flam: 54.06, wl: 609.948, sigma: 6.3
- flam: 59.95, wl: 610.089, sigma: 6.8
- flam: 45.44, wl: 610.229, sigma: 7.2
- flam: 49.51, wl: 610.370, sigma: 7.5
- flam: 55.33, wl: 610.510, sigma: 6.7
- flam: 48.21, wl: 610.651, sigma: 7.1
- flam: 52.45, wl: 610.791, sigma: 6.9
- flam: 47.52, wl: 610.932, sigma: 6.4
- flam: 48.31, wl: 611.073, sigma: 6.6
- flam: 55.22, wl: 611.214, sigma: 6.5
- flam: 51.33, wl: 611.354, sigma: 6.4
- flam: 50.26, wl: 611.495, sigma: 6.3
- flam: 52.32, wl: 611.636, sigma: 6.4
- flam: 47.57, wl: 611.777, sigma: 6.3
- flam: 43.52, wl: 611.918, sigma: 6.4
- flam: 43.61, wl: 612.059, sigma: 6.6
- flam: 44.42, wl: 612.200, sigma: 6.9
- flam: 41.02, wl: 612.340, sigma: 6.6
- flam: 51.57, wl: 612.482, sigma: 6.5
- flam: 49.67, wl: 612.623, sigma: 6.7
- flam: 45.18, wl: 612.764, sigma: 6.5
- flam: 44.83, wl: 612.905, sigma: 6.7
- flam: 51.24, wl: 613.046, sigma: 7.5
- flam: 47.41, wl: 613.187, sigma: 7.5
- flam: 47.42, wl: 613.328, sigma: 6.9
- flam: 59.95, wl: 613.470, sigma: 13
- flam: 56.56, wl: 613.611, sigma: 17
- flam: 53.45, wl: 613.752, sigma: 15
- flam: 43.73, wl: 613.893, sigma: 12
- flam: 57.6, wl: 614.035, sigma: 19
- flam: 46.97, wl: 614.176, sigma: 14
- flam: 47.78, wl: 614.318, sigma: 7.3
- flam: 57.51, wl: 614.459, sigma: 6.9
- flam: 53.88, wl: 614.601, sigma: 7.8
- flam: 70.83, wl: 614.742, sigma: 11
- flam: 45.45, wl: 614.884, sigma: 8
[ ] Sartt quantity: 1153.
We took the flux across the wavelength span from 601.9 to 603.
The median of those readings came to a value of 51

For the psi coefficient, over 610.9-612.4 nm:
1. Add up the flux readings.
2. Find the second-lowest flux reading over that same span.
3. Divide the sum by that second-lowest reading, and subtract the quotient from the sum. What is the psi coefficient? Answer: 513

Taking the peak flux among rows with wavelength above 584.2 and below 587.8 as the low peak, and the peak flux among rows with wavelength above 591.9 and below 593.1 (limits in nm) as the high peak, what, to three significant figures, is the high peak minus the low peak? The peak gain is -11.8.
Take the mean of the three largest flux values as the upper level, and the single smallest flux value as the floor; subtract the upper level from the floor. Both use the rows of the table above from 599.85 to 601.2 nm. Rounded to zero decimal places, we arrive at -12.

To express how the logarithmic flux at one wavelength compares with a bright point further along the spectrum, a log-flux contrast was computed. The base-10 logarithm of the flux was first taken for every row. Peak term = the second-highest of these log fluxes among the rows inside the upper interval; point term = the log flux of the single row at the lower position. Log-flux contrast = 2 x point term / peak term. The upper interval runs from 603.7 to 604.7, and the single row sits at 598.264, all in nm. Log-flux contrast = 1.88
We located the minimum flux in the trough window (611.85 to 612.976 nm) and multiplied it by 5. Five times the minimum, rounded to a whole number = 205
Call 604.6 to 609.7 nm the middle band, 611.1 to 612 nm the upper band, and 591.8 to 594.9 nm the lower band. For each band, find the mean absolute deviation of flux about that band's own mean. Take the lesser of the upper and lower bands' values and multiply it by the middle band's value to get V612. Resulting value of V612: 16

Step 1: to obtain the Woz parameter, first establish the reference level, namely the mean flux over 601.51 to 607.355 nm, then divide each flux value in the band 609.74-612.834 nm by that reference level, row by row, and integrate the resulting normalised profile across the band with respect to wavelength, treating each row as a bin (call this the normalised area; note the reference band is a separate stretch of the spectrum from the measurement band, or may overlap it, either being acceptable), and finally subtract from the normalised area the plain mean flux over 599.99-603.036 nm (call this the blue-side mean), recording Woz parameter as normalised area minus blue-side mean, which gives -48.3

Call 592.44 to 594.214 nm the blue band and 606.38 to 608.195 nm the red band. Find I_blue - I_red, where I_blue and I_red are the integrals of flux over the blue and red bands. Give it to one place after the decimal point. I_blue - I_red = -9.0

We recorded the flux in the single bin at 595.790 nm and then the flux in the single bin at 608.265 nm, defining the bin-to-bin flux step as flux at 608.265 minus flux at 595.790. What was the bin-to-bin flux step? 17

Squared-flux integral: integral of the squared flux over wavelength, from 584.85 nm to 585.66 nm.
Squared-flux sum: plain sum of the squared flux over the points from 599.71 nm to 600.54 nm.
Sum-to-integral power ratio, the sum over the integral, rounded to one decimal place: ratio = 5.7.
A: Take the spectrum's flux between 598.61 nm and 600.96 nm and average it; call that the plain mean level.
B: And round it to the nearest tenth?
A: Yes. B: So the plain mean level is 52.1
